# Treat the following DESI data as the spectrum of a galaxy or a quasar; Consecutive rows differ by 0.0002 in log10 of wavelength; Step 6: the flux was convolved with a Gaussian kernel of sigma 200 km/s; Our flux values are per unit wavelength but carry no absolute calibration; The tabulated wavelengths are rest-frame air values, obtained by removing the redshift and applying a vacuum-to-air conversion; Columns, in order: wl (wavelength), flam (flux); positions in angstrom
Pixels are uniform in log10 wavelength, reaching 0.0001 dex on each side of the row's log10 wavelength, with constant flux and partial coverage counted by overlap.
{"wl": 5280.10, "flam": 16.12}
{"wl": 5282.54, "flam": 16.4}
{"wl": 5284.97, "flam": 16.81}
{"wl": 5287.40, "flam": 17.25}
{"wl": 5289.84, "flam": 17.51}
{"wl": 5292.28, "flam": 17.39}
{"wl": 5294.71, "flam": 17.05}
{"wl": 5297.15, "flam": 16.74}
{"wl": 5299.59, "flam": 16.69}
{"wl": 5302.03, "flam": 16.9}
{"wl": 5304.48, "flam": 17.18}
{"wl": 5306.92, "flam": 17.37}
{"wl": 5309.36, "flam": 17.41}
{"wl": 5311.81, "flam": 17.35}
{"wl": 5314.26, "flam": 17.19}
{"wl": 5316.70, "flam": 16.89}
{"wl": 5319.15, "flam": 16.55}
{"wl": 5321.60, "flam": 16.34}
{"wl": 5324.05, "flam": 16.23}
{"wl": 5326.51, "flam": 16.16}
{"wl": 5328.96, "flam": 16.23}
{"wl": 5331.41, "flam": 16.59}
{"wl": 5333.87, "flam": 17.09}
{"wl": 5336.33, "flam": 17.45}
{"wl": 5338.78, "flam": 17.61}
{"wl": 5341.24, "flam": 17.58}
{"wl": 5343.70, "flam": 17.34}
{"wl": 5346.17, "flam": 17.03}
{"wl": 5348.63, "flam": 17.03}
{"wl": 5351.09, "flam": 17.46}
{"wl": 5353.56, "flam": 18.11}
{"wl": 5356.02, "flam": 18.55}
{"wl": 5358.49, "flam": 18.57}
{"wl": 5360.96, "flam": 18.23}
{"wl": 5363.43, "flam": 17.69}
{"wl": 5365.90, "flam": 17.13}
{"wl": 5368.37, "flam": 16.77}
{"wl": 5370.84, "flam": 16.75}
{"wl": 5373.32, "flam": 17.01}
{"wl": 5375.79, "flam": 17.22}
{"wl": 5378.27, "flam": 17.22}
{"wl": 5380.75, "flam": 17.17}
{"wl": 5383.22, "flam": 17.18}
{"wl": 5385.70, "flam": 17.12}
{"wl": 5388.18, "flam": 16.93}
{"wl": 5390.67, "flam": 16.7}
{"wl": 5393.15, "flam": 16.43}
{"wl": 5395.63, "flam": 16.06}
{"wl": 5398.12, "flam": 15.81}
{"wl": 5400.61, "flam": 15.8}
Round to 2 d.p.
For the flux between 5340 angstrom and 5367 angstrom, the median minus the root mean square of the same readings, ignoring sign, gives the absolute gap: 0.13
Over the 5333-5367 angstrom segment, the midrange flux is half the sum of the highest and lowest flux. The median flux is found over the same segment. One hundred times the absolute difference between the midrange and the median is 28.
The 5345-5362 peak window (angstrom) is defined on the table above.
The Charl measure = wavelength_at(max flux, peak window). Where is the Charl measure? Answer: 5358.49 angstrom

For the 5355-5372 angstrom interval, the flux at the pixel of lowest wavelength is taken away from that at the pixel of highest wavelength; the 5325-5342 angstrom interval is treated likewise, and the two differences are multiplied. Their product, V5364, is -2.6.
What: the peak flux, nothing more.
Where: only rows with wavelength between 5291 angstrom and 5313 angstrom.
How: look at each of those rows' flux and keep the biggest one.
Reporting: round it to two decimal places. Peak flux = 17.41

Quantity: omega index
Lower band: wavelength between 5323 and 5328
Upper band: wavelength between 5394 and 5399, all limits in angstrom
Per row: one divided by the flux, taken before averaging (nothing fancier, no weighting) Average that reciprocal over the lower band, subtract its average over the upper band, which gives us -0.001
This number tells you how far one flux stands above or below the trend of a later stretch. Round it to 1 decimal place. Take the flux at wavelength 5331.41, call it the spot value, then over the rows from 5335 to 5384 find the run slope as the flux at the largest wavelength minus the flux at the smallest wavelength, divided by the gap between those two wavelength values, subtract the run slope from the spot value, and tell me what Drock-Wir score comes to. 16.6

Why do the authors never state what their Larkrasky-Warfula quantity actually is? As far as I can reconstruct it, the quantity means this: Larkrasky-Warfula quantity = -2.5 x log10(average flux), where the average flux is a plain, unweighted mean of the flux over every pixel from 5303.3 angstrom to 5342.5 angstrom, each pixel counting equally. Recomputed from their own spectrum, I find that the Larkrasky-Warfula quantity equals -3.07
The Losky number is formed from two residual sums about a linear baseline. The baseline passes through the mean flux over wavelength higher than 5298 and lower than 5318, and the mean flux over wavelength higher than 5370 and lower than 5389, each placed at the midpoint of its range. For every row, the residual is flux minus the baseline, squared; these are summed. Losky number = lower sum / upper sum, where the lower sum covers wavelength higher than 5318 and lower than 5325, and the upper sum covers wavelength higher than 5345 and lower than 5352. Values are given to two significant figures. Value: 12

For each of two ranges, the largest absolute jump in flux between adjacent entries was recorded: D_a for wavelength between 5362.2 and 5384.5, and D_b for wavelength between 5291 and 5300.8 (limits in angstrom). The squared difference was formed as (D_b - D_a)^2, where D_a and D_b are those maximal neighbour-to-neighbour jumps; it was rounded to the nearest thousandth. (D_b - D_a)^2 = 0.048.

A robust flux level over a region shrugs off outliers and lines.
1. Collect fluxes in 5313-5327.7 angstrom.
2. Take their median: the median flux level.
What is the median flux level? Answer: 16.4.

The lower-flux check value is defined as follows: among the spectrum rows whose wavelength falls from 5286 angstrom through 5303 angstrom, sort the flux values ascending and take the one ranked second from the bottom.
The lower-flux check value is 16.74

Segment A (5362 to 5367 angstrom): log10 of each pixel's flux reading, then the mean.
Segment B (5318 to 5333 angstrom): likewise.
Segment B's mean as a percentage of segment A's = 98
